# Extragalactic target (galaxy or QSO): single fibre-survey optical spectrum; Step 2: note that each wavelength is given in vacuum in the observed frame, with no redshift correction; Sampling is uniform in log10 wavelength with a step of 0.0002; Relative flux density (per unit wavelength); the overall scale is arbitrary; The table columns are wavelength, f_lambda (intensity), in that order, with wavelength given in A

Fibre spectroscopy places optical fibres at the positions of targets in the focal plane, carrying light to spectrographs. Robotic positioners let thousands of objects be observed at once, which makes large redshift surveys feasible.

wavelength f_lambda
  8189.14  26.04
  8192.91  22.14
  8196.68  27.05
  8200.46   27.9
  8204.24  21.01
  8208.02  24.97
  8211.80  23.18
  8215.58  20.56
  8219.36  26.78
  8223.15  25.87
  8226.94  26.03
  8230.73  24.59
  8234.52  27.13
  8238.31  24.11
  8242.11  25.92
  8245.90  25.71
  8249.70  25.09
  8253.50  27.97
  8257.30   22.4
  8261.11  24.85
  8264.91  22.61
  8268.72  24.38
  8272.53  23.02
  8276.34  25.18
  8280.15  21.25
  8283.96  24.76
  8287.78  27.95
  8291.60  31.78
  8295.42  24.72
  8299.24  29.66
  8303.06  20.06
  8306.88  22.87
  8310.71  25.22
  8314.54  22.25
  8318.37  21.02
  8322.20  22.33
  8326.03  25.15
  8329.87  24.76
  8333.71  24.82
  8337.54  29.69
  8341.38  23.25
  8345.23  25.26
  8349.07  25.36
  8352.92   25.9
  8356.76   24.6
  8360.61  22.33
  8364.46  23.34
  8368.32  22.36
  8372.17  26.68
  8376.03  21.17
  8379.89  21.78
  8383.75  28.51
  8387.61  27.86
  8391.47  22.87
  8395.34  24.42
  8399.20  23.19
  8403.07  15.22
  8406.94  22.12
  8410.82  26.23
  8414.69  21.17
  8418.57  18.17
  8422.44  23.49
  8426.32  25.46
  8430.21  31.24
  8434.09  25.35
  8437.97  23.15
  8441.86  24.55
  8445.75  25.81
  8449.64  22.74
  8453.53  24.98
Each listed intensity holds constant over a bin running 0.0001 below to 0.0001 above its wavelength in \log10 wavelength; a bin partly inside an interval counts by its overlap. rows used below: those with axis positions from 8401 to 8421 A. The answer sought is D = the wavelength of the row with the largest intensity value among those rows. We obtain 8410.82 A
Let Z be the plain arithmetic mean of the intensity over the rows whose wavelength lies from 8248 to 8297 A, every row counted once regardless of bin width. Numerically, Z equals 25.1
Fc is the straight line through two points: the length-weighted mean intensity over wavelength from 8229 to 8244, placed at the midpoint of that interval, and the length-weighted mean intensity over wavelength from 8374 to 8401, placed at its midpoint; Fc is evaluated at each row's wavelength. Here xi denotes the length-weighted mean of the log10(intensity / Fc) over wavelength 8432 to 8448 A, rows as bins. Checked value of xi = 0.015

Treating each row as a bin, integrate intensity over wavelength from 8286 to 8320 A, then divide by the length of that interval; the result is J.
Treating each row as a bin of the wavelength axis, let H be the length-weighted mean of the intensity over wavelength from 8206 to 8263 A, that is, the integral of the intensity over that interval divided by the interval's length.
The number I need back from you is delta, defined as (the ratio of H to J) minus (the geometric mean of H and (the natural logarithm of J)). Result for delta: -7.98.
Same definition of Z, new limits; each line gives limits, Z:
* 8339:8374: 24.3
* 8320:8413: 24.1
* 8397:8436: 23.2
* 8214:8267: 25.0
